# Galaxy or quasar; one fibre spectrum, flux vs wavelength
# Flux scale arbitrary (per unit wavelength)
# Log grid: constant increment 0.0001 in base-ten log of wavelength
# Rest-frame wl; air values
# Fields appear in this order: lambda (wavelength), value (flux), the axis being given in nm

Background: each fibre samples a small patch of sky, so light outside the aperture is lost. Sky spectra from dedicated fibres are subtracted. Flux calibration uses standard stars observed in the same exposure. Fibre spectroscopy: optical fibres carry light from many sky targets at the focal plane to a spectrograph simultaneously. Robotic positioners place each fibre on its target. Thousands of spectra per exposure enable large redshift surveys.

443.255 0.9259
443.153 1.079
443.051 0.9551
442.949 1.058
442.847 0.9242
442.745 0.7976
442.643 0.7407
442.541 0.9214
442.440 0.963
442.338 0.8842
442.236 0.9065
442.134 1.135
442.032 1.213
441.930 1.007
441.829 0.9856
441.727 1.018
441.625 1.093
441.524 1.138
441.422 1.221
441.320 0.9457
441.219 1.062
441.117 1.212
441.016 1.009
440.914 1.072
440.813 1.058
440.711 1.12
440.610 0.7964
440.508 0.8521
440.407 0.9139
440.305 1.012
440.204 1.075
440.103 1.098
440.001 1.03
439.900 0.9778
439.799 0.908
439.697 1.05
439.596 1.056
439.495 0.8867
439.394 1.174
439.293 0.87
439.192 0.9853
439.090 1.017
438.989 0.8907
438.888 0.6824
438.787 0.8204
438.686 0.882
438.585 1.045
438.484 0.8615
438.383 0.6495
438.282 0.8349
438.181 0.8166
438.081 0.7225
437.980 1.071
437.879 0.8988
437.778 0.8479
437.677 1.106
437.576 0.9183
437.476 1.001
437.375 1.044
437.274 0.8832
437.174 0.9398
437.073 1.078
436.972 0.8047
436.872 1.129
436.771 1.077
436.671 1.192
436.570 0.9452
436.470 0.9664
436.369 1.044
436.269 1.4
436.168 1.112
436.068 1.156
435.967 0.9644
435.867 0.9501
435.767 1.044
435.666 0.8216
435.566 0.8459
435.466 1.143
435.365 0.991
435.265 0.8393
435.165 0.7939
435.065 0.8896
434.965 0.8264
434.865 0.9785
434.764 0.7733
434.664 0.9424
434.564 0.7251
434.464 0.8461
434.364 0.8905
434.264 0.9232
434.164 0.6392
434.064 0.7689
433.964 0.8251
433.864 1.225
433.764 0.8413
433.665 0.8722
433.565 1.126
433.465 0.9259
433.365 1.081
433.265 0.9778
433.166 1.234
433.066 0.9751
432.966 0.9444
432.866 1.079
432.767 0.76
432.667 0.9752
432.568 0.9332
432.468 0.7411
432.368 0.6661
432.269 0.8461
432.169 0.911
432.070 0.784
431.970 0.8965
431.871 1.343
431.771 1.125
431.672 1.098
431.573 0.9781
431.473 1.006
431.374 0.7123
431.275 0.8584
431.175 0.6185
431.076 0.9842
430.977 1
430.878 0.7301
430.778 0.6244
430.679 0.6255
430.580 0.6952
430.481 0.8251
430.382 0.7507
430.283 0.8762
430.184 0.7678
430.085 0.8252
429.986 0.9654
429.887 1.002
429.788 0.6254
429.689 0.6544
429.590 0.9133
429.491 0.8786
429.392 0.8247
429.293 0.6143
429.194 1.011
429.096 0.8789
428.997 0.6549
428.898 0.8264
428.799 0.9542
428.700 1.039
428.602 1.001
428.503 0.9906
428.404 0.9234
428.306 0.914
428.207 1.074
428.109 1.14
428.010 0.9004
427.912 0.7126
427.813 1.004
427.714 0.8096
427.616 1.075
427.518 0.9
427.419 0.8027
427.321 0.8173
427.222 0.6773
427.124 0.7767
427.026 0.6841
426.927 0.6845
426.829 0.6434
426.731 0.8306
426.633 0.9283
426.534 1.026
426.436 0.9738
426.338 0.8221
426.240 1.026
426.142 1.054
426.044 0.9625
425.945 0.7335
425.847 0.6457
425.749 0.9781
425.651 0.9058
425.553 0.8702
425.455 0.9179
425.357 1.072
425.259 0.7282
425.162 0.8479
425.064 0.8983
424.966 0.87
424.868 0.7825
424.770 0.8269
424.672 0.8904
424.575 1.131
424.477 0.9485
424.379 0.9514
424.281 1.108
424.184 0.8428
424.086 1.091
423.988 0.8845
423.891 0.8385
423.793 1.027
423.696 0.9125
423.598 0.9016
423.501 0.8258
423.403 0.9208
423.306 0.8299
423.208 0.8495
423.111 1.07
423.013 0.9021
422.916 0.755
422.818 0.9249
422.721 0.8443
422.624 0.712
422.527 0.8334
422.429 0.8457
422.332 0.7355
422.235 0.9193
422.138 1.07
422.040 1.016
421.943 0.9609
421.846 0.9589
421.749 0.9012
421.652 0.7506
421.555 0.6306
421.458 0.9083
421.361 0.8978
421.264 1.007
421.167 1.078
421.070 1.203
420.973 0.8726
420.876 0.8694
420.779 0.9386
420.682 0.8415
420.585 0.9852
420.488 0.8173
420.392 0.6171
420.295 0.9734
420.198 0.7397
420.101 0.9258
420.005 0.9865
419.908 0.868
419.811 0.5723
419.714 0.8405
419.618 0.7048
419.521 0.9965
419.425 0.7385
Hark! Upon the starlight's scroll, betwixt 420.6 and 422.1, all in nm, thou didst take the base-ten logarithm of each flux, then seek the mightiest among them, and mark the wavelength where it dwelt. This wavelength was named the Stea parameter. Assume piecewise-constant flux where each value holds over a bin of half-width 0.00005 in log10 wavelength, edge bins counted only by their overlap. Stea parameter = 421.070 nm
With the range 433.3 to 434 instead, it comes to 433.864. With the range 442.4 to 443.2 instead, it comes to 443.153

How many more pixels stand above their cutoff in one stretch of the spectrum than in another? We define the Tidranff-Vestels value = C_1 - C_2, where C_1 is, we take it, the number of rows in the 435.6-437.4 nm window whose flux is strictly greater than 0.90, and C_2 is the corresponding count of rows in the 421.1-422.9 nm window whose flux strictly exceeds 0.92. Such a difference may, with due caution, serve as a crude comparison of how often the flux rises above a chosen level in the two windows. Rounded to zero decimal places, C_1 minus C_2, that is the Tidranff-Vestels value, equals 8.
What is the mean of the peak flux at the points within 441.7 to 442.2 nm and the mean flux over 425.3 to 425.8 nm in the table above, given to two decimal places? 1.08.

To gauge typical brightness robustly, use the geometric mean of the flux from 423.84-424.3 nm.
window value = 0.95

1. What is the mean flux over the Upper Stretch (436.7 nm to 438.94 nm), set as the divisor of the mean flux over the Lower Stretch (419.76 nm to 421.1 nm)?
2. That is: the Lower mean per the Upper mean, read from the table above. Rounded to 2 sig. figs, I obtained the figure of 0.95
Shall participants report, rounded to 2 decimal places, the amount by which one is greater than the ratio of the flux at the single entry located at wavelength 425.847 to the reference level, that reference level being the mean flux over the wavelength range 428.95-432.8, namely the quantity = 0.24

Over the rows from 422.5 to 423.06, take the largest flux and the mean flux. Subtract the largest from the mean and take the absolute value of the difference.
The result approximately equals 0.096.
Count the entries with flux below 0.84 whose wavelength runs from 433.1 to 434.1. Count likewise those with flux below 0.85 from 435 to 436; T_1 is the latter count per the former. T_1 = 2.0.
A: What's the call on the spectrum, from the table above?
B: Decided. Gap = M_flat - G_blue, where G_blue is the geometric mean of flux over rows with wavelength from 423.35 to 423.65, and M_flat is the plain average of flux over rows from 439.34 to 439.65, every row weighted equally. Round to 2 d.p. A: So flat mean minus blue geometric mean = 0.16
